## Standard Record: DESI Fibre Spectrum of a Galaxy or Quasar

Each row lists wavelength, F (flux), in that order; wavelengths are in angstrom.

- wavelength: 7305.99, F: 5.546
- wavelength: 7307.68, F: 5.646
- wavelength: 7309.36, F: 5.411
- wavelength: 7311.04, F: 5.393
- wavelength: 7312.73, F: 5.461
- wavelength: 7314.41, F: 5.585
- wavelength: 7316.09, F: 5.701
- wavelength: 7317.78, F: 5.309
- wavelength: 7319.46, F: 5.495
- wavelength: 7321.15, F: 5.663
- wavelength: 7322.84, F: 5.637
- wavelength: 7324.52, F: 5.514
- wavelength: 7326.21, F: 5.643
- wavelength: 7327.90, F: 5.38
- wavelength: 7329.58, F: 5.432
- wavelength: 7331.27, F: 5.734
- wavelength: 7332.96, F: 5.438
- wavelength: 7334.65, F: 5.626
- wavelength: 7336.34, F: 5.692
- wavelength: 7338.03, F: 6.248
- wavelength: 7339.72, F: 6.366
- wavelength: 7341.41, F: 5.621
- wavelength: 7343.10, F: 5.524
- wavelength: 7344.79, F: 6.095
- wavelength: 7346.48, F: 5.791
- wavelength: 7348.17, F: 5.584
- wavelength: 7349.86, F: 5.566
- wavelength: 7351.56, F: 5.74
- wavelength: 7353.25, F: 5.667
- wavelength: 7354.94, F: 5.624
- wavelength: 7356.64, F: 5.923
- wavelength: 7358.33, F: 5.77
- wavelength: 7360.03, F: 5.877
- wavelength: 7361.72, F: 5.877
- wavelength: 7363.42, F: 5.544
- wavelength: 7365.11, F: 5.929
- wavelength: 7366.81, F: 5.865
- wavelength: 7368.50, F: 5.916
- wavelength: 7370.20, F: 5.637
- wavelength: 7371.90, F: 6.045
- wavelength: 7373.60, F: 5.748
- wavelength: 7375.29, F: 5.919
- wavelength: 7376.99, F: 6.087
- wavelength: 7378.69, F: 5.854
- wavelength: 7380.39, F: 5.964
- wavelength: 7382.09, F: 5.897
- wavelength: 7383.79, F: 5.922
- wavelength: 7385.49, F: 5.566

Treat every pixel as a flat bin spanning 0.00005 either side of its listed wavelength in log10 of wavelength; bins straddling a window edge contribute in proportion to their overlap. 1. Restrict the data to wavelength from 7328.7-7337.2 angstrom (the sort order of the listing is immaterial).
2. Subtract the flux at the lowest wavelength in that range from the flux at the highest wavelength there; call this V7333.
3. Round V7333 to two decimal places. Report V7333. 0.26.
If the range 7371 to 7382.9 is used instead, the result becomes -0.15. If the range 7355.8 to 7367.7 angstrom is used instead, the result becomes -0.06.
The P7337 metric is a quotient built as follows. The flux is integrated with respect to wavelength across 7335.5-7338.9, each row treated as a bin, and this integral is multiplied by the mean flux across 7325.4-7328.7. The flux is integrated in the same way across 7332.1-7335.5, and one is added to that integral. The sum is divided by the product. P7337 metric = 0.177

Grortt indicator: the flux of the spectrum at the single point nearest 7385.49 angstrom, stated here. 5.566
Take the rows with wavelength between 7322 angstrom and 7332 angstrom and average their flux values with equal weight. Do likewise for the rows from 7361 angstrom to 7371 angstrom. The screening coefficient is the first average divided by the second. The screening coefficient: 0.96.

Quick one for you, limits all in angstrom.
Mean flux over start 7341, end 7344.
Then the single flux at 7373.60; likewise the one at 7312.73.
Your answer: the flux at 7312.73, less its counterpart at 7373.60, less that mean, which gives -5.9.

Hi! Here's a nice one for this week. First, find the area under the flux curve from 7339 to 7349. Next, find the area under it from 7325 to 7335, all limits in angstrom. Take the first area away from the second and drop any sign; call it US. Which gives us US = 3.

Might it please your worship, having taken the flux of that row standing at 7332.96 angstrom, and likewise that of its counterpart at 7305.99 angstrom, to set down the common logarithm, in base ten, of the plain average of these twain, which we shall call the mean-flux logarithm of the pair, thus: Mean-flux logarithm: 0.740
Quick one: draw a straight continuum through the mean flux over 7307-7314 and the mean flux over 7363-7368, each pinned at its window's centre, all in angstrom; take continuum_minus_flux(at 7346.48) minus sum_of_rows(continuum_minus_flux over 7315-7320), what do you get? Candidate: -0.17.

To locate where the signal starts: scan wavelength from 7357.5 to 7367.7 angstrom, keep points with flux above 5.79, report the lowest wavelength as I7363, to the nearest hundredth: 7360.03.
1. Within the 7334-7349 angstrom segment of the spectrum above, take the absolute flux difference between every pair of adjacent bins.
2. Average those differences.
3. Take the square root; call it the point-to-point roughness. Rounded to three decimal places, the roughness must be 0.577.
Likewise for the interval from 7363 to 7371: 0.441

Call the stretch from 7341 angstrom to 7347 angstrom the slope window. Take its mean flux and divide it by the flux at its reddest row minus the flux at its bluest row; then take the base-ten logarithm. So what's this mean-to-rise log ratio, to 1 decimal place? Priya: 1.5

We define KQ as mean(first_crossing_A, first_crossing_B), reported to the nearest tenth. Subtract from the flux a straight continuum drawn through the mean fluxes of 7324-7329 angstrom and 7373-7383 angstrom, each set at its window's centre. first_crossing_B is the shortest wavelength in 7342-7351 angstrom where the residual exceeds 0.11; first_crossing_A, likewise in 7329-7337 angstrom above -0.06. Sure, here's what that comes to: 7338.0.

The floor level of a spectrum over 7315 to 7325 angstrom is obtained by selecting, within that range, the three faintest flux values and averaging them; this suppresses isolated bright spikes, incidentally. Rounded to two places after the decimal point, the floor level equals 5.44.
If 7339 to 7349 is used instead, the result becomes 5.58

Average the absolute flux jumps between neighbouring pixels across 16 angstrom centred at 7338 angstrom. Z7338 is 0.33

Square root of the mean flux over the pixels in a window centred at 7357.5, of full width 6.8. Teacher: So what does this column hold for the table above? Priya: 2.408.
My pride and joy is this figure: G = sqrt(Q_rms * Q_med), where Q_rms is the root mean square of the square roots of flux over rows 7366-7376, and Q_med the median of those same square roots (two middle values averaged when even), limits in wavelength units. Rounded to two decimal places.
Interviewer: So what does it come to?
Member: 2.42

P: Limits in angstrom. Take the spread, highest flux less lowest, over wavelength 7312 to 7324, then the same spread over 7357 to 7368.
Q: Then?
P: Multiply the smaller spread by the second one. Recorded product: 0.15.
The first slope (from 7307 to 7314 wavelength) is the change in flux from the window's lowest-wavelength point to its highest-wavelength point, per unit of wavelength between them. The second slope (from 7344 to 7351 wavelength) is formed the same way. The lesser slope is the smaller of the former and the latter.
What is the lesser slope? -0.10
